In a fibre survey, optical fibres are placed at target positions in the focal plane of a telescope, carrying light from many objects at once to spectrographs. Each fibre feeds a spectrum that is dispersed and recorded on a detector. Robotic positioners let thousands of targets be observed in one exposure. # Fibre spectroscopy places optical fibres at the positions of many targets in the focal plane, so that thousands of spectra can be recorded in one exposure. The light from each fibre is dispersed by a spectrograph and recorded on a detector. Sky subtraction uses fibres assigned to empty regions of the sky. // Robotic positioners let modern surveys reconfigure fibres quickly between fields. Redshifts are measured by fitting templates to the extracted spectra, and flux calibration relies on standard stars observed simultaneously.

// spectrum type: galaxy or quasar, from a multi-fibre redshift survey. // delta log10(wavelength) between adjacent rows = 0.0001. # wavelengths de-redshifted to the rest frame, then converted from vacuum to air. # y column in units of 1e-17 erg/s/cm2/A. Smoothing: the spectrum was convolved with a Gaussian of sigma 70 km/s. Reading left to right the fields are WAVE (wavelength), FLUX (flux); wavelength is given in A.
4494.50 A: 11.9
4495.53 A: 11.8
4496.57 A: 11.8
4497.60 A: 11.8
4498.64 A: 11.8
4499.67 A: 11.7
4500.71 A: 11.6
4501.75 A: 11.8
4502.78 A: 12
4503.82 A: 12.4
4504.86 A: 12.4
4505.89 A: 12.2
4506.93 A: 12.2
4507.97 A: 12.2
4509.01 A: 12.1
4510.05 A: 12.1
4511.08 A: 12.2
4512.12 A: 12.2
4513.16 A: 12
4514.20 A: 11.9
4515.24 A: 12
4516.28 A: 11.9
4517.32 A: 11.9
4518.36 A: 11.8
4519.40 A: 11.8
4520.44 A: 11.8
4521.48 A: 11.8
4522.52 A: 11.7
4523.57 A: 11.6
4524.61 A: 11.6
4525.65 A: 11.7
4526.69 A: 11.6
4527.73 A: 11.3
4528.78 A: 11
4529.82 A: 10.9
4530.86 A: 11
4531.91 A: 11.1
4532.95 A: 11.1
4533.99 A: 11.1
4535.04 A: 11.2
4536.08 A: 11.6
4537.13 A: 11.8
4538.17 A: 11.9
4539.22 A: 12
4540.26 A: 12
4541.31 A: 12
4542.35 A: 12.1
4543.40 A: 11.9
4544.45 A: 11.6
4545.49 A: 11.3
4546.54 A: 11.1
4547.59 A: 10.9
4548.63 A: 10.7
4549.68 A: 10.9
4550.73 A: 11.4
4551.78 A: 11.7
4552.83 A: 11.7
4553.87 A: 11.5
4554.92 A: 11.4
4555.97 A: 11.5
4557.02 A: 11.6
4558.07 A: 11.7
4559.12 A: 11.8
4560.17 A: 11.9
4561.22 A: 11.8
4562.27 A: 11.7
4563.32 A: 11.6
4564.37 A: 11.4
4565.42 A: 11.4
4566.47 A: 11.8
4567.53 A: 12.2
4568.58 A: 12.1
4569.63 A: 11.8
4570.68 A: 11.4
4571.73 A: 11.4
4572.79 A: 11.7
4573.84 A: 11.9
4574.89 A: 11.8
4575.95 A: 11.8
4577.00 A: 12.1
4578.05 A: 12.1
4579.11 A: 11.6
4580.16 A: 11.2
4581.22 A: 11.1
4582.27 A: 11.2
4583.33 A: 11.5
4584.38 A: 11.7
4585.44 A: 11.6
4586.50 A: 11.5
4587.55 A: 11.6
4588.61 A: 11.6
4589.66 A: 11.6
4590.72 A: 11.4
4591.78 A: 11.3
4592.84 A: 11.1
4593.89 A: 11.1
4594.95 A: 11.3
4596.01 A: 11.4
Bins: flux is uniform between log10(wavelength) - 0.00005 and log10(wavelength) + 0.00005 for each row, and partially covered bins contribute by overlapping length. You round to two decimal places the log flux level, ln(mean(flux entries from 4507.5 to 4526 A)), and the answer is 2.48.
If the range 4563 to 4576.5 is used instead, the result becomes 2.46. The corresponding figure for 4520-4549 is 2.44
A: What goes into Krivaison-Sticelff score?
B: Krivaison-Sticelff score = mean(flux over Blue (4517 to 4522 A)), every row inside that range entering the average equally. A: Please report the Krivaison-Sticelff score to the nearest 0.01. 11.82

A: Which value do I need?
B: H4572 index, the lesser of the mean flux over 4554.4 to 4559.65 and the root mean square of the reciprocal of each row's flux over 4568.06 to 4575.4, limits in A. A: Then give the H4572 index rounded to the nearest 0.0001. 0.0853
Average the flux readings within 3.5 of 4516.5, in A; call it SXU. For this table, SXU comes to 11.9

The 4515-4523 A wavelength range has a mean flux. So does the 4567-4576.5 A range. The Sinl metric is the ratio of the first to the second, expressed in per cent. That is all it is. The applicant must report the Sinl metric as 100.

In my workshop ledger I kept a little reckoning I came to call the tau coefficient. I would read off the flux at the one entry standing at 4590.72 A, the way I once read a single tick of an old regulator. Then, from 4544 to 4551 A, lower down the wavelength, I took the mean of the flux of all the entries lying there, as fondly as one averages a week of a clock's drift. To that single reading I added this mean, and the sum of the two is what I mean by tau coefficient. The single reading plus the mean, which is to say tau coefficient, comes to 22.5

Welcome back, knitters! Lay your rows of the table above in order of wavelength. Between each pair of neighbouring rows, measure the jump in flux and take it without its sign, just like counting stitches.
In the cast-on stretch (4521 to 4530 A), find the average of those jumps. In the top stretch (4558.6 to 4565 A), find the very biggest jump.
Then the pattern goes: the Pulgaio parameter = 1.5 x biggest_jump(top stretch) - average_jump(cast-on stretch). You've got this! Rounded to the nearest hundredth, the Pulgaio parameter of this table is 0.16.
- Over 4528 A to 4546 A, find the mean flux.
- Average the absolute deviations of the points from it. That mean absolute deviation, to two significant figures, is 0.39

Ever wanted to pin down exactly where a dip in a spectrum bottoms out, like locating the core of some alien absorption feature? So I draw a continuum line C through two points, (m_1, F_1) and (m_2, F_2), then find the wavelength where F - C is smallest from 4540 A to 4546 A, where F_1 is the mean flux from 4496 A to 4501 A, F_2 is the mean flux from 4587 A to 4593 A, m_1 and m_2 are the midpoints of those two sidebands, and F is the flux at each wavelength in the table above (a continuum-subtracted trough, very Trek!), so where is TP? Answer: 4545.49 A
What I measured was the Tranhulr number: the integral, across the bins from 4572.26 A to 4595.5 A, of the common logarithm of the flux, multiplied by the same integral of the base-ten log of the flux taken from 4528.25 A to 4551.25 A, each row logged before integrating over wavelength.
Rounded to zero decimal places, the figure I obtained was 599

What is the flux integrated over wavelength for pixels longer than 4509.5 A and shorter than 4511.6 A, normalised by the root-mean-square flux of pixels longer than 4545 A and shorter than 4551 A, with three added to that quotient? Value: 5.3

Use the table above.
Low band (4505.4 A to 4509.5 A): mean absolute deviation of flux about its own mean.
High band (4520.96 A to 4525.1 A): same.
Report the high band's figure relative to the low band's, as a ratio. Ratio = 2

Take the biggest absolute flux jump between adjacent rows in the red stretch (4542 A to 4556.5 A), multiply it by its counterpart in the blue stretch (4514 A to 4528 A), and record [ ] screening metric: 0.15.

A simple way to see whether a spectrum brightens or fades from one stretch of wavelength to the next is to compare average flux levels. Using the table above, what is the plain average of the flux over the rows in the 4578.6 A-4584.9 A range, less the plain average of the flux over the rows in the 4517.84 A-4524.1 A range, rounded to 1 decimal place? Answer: -0.4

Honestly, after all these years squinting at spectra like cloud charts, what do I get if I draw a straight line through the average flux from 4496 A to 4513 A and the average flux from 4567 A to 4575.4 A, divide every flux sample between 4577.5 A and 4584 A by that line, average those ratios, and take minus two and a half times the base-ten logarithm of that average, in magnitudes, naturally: 0.028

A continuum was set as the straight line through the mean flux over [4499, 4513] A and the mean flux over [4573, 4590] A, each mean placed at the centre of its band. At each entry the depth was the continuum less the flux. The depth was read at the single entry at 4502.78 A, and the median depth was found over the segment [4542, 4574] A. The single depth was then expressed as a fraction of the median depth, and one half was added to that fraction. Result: 1.3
